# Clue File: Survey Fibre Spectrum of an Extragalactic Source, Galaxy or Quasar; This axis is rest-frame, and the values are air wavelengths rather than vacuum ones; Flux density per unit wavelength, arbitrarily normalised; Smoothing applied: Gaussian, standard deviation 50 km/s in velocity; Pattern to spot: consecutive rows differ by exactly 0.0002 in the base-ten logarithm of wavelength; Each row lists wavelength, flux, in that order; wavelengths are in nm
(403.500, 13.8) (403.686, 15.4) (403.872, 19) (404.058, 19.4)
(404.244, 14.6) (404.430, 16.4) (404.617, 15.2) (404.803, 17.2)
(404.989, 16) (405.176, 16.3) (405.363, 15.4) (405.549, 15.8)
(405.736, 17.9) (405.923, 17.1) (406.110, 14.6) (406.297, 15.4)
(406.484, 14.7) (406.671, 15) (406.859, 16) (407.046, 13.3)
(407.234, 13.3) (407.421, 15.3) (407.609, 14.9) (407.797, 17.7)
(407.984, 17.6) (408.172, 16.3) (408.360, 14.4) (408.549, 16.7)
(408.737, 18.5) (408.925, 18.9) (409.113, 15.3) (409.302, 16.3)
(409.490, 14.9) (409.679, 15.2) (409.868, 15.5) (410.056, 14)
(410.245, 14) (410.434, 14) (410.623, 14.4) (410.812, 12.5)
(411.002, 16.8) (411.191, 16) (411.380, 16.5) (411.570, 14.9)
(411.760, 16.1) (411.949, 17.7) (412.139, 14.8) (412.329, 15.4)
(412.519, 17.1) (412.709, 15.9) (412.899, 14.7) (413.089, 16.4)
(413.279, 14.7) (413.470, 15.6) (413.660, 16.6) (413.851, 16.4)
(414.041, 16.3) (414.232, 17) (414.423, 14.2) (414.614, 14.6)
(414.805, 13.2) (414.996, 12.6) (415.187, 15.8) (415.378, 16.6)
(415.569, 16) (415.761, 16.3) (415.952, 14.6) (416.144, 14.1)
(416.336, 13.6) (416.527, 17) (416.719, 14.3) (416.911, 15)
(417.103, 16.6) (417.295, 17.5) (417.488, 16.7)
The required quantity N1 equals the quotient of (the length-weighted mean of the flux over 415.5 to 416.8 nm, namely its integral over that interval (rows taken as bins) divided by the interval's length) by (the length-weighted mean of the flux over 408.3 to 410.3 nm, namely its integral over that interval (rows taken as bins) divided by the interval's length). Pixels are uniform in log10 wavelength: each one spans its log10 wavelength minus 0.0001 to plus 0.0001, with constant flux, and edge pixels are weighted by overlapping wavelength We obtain 0.95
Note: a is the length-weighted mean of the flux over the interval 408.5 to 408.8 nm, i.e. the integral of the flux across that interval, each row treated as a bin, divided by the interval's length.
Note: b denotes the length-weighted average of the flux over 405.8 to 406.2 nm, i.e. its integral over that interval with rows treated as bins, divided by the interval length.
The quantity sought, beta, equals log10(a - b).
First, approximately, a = 17.7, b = 16.0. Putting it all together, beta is 0.22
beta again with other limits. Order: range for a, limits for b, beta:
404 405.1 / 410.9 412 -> -0.92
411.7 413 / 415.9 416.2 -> 0.21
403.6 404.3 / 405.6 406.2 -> -0.11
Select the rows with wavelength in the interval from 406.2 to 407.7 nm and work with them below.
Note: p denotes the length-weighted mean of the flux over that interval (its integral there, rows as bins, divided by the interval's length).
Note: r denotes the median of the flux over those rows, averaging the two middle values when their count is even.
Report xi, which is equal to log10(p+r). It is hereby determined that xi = 1.47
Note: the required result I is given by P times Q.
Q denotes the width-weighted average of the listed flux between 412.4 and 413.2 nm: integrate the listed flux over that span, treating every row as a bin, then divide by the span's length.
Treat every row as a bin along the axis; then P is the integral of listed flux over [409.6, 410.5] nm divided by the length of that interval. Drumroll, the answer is 233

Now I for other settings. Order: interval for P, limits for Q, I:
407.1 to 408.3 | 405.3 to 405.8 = 257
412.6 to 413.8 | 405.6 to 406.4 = 254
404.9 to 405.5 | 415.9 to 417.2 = 239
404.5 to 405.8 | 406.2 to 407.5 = 239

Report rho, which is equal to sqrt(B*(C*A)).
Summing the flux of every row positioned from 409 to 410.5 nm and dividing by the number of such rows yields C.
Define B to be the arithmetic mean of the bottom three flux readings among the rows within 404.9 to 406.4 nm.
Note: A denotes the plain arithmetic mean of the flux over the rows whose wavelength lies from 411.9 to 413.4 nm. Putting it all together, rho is 59.8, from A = 15.8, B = 15.1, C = 14.9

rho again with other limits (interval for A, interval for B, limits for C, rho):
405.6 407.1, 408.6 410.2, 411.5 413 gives 60.0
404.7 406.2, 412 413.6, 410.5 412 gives 61.2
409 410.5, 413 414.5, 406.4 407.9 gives 57.6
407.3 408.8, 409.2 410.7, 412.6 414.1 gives 60.3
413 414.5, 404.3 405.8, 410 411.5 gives 60.3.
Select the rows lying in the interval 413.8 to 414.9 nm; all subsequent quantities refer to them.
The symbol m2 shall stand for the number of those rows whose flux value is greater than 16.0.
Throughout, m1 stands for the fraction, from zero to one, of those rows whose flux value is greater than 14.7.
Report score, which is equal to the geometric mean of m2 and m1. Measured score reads 1.22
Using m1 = 0.5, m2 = 3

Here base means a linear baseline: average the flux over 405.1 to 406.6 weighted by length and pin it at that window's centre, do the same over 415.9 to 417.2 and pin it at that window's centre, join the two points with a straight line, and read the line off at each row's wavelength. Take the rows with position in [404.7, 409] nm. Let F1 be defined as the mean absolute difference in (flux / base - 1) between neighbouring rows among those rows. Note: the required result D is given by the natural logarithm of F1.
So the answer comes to -2.56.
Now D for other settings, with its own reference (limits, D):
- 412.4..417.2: -2.50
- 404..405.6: -2.32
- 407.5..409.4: -2.23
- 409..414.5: -2.55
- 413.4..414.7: -2.87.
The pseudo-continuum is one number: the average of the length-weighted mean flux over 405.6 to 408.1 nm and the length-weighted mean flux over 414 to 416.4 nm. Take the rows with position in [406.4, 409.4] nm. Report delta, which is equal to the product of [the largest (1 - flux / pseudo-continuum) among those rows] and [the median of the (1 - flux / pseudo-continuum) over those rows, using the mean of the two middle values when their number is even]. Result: -0.0030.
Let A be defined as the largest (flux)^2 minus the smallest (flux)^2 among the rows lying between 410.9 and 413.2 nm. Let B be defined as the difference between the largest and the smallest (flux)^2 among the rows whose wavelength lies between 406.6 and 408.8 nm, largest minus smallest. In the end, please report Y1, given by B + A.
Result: 263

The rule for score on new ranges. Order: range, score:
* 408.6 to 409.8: 1.73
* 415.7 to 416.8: 0.82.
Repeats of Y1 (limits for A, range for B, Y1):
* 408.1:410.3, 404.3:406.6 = 268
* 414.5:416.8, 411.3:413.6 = 227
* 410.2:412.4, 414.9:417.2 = 287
